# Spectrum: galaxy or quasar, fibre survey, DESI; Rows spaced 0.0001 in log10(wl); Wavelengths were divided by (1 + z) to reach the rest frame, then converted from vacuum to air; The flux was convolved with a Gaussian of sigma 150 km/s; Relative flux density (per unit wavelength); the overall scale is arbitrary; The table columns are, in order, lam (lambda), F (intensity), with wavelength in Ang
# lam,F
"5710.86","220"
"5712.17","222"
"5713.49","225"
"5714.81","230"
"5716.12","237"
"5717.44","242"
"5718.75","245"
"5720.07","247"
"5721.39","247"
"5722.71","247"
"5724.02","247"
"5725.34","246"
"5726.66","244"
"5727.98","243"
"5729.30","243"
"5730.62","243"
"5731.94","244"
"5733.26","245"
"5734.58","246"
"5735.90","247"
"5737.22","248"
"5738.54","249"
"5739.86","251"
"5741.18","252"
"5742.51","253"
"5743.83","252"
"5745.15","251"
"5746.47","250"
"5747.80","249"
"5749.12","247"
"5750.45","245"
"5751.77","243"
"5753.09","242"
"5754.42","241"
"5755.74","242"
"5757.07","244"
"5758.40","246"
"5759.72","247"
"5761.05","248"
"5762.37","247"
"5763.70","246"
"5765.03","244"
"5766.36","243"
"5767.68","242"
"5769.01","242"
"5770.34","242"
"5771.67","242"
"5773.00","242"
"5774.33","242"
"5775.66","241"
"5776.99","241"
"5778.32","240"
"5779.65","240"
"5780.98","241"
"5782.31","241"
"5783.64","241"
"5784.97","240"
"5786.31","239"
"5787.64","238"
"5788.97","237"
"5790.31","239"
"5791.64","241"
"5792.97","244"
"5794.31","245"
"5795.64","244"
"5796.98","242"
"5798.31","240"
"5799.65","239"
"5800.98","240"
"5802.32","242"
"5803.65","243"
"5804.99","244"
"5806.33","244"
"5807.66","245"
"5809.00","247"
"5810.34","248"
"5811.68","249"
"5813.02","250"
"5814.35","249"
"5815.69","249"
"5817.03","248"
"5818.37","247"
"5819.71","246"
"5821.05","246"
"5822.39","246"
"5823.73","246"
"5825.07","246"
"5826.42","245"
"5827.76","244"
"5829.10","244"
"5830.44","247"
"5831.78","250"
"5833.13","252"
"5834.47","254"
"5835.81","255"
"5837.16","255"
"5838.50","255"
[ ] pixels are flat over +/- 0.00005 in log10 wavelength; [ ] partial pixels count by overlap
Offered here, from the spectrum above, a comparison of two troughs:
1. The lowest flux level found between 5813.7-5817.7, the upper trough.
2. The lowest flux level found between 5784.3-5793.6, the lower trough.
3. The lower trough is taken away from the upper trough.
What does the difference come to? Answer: 11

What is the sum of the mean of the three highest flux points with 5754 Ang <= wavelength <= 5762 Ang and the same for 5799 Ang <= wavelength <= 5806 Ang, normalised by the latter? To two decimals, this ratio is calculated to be 2.02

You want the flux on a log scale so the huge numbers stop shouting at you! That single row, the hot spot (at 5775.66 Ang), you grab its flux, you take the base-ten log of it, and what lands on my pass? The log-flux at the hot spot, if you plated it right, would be 2.38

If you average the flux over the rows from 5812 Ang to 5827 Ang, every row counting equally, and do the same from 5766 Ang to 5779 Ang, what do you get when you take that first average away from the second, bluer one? -5.4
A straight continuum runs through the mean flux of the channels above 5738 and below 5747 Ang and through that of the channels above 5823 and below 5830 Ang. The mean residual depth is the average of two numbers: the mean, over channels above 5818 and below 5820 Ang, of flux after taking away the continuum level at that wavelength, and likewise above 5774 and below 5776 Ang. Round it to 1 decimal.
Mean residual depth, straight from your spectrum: -3.2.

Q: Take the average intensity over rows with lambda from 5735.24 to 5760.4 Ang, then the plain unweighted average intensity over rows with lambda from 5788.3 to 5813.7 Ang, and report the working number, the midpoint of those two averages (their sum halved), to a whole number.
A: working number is 245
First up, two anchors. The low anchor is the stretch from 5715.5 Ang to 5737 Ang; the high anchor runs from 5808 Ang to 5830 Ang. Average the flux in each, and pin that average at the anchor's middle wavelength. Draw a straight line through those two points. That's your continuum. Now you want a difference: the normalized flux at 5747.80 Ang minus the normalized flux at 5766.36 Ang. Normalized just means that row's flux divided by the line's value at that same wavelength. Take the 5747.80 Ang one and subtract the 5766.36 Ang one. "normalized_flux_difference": 0.026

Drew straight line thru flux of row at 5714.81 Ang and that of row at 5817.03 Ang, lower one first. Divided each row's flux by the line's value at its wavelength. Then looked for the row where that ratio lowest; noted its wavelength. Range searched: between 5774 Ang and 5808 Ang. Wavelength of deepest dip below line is 5788.97 Ang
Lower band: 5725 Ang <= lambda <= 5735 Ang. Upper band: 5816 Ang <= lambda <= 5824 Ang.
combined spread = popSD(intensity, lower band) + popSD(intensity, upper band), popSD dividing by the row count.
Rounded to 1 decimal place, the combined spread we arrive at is 2.0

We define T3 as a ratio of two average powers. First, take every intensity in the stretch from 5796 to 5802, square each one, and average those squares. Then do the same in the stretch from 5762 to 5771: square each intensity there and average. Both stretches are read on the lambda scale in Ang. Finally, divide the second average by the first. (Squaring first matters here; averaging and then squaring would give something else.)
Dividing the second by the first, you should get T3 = 1.03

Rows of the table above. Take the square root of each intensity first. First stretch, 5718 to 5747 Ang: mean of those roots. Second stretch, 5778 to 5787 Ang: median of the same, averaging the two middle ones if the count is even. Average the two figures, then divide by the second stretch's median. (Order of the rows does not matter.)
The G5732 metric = 1.01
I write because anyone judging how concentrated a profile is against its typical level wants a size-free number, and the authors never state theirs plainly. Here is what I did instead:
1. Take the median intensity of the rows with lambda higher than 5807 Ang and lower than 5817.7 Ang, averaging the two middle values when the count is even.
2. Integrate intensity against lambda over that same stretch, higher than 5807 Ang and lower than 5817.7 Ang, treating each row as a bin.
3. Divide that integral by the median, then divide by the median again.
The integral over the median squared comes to 0.0430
